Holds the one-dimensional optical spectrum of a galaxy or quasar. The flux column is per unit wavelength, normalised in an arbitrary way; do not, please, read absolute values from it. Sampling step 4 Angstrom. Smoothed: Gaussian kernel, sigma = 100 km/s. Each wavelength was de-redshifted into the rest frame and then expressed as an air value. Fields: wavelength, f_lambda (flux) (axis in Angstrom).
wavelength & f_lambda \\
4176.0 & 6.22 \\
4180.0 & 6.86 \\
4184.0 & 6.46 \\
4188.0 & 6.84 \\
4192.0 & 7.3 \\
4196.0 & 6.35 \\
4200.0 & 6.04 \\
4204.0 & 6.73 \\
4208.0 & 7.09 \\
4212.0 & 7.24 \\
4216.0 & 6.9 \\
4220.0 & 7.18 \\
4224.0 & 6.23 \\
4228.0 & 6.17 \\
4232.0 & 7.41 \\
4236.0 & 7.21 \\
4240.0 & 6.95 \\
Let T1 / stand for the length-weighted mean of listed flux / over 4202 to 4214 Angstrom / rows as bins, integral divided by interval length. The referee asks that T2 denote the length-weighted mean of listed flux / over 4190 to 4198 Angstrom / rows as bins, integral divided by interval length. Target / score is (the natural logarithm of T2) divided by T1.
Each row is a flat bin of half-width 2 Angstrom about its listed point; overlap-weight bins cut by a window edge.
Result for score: 0.274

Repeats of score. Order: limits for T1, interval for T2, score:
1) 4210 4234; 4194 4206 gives 0.270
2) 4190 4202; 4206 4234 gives 0.294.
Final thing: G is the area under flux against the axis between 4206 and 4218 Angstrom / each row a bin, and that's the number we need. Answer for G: 85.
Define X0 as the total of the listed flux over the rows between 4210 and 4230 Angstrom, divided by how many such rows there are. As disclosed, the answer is 6.7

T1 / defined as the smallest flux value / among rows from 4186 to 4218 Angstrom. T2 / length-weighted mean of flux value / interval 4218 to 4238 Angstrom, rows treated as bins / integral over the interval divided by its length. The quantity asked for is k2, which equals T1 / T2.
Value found 0.883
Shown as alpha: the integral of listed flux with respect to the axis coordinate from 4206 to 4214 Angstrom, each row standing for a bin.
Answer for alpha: 57.3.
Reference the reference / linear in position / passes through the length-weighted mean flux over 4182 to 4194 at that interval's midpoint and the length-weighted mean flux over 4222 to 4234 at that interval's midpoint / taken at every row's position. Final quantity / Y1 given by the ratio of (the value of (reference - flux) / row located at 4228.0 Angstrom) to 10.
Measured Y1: 0.04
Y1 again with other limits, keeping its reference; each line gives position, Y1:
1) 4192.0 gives -0.05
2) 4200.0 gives 0.07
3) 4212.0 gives -0.05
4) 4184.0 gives 0.04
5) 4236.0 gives -0.07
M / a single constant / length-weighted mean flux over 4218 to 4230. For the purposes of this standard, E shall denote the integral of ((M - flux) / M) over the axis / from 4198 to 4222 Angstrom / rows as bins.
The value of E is -1.2 Angstrom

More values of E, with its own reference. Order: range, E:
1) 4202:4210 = -0.5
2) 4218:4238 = -1.0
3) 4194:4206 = 0.3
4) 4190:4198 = -0.4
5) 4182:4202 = -0.2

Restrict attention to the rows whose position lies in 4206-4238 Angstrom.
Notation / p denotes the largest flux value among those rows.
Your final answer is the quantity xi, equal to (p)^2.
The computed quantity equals 54.9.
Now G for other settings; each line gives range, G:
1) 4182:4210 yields 187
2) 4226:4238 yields 83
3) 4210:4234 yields 165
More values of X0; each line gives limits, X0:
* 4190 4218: 6.8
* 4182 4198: 6.7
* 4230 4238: 7.3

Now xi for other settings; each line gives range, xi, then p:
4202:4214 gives 52.4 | 7.24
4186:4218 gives 53.3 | 7.3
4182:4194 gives 53.3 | 7.3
